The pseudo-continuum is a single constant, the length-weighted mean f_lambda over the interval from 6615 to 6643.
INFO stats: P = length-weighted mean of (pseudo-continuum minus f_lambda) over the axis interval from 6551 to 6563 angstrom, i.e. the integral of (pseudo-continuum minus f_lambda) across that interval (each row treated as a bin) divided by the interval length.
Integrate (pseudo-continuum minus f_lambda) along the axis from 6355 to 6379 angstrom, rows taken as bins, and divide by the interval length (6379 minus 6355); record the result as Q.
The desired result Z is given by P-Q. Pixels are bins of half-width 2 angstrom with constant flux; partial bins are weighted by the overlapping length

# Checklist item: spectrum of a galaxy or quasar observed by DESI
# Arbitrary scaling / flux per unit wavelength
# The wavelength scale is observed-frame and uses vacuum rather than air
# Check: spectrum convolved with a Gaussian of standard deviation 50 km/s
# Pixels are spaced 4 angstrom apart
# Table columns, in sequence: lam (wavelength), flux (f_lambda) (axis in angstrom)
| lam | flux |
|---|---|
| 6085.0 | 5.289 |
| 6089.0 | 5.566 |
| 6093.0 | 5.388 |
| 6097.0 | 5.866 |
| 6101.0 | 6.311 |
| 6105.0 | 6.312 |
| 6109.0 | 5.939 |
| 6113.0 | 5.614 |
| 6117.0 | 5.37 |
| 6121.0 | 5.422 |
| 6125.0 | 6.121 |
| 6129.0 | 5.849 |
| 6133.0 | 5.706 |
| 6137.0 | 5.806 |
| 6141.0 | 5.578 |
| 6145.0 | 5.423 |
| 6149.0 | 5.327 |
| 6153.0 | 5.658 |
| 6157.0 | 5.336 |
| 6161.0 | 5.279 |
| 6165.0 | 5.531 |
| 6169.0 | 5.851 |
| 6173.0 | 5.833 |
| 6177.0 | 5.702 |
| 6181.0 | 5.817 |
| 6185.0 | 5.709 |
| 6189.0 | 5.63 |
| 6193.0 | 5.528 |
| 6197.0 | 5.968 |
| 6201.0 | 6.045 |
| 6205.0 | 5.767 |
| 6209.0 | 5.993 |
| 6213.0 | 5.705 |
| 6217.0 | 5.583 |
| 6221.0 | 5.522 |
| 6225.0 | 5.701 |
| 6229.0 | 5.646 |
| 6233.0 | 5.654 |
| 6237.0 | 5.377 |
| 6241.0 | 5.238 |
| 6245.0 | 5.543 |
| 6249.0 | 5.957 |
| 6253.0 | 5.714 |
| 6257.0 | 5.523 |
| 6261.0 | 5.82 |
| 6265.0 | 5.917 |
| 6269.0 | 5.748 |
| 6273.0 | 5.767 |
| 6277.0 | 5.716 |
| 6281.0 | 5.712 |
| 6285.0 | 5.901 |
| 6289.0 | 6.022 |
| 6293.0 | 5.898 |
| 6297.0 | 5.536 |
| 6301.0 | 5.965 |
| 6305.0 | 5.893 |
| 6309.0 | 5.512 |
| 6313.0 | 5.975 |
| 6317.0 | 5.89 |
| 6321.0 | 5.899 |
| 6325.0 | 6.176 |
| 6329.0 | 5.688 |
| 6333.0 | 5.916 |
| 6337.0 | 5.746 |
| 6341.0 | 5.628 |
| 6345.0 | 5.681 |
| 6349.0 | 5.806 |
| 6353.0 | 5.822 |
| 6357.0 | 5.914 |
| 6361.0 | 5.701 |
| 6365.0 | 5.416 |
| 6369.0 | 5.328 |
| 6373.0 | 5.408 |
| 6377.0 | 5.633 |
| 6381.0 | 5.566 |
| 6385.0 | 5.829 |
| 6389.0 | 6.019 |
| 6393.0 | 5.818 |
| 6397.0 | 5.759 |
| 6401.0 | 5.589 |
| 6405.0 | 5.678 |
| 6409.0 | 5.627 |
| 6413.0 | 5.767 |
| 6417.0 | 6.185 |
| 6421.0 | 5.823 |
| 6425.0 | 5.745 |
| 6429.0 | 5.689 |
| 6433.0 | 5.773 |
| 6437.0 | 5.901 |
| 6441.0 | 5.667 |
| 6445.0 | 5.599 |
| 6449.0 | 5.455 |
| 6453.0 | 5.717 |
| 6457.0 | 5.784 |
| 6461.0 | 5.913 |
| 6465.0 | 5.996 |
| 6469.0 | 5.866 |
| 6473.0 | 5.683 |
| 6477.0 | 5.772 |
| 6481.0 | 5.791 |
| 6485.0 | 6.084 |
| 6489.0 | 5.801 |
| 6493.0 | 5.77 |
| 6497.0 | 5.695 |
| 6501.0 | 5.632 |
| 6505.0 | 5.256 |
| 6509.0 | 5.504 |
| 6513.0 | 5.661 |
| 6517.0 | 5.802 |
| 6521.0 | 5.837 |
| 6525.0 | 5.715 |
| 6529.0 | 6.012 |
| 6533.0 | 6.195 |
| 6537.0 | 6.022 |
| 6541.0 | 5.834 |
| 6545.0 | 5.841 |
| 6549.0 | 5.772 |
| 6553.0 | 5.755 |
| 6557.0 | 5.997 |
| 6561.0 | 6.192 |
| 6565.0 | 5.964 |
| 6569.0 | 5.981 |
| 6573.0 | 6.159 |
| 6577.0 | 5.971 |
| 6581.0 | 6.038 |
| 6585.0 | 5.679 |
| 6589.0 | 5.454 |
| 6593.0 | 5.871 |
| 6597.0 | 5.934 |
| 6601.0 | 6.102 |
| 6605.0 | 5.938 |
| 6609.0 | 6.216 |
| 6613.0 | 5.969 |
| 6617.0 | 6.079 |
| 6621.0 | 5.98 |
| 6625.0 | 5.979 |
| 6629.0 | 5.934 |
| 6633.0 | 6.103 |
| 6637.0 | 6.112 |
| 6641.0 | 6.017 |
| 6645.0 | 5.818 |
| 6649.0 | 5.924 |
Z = -0.41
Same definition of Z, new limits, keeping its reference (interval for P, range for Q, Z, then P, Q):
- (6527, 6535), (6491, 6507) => -0.52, -0.07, 0.4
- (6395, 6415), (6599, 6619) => 0.38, 0.35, 0.0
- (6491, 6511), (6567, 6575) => 0.50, 0.46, 0.0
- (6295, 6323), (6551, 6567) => 0.17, 0.22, 0.1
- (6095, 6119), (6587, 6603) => -0.06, 0.13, 0.2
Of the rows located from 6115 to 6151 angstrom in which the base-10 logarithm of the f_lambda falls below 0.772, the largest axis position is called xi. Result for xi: 6149.0 angstrom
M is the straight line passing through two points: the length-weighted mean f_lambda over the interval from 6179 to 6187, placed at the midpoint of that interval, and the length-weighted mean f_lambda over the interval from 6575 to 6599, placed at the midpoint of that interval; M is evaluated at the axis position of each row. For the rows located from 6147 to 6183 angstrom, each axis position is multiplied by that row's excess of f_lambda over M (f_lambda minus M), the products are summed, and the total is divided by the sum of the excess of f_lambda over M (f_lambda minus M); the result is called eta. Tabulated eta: 6155.4 angstrom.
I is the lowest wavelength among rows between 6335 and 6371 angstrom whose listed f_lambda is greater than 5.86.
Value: 6357.0 angstrom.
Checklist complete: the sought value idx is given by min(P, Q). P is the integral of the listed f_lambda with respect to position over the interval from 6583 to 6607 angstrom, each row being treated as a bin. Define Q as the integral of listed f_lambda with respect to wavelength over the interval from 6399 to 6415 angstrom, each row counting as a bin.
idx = 91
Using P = 140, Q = 91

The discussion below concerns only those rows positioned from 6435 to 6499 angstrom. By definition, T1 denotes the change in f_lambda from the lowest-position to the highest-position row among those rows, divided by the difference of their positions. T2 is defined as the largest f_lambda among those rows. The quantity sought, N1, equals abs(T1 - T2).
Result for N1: 6.09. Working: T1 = -0.003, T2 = 6.084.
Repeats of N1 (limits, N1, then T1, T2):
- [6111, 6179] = 6.12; 0.001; 6.121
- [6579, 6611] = 6.21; 0.006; 6.216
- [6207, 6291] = 6.02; 0.000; 6.022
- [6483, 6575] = 6.19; 0.001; 6.195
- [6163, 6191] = 5.85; 0.004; 5.851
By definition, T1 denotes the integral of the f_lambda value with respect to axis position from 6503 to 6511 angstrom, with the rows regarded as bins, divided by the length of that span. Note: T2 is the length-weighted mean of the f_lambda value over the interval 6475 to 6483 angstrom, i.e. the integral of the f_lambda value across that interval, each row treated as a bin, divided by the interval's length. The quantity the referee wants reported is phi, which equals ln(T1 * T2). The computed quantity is 3.44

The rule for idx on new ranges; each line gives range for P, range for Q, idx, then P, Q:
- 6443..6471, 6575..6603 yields 161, 161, 164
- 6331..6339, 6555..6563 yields 47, 47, 49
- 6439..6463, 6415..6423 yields 48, 137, 48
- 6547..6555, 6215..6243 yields 46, 46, 155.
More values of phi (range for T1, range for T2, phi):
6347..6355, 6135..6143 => 3.50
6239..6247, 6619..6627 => 3.47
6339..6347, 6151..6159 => 3.44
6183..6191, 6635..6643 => 3.54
